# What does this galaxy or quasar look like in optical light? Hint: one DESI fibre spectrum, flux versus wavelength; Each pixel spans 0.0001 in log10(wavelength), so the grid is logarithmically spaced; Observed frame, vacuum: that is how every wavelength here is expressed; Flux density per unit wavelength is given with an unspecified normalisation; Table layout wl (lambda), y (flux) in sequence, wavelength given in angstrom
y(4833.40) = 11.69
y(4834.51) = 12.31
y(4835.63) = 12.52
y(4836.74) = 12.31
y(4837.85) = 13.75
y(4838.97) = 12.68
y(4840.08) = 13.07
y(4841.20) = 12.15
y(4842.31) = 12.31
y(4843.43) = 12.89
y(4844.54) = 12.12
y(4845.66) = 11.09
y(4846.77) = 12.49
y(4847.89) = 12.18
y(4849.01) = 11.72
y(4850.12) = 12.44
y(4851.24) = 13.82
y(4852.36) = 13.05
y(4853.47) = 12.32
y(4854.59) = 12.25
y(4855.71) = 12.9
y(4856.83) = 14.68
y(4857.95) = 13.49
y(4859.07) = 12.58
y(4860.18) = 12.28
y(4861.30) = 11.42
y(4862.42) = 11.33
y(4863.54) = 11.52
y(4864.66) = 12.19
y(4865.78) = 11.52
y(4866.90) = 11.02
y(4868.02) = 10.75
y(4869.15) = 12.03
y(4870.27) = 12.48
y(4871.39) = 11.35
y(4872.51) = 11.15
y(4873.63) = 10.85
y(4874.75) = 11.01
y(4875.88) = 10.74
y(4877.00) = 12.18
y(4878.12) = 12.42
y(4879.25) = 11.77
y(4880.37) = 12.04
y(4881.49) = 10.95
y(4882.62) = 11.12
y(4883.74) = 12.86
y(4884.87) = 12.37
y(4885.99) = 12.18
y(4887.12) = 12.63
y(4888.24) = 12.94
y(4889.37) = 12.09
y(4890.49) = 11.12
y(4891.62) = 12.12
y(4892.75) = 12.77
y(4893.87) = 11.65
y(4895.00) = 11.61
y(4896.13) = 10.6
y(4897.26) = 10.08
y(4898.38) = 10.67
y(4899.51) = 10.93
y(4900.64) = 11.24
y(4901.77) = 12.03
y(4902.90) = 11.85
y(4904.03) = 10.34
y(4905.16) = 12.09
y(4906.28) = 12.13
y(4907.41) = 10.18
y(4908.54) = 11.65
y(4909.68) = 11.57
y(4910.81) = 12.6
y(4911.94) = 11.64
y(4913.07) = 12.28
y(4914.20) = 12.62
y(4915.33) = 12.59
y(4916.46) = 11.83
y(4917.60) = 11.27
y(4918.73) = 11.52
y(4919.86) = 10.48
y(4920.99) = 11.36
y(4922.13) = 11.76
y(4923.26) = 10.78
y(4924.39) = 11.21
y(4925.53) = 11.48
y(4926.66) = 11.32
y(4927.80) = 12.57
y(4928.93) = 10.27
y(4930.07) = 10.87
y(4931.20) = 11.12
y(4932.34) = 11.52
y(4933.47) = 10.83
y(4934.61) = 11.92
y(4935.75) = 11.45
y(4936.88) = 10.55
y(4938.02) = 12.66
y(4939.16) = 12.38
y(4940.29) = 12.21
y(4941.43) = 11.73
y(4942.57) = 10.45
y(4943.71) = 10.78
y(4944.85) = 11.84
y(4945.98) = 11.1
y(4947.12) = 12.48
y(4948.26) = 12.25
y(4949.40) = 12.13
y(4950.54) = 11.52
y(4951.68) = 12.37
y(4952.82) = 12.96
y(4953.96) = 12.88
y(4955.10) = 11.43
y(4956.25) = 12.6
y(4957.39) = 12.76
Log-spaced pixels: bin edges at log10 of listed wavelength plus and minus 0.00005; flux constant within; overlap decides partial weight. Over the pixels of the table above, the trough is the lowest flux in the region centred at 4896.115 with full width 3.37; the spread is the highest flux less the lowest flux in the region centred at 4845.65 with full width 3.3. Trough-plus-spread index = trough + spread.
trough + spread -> 11.5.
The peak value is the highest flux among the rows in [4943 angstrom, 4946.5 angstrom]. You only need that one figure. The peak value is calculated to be 11.84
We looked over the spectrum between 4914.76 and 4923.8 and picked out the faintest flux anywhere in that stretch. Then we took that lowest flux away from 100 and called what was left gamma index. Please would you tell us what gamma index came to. 89.5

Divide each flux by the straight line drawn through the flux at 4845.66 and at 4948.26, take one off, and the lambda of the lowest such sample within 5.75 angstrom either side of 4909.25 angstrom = 4907.41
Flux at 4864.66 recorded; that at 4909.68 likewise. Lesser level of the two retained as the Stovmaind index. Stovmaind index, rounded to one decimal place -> 11.6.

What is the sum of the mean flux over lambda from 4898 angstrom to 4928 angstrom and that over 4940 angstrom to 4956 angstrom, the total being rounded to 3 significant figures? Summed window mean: 23.4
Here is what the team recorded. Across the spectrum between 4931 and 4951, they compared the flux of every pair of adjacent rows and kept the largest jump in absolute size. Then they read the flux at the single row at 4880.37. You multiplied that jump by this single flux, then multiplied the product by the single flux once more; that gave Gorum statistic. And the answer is 306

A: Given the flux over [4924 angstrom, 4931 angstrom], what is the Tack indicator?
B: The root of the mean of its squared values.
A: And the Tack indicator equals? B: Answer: 11.3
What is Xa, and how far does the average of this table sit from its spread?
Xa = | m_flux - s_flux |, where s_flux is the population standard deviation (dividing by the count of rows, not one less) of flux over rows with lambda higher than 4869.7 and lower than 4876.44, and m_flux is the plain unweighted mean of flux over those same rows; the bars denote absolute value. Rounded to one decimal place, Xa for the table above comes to 10.7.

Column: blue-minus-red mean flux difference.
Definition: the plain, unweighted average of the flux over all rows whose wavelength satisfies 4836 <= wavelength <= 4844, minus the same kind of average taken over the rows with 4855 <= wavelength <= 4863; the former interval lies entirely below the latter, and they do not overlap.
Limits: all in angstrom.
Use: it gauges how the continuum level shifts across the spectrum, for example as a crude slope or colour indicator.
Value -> 0.1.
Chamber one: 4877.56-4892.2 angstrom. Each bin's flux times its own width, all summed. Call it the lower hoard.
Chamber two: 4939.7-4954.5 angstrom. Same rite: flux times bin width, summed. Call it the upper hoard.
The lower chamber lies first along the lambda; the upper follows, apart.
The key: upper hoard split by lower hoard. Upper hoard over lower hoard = 1.00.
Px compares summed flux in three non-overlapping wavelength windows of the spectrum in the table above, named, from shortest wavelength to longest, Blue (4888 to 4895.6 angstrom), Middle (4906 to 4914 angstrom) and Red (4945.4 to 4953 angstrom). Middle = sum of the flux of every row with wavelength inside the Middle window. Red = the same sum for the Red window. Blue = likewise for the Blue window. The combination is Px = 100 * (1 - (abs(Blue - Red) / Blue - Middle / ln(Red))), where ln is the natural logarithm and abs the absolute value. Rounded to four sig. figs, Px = 1947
